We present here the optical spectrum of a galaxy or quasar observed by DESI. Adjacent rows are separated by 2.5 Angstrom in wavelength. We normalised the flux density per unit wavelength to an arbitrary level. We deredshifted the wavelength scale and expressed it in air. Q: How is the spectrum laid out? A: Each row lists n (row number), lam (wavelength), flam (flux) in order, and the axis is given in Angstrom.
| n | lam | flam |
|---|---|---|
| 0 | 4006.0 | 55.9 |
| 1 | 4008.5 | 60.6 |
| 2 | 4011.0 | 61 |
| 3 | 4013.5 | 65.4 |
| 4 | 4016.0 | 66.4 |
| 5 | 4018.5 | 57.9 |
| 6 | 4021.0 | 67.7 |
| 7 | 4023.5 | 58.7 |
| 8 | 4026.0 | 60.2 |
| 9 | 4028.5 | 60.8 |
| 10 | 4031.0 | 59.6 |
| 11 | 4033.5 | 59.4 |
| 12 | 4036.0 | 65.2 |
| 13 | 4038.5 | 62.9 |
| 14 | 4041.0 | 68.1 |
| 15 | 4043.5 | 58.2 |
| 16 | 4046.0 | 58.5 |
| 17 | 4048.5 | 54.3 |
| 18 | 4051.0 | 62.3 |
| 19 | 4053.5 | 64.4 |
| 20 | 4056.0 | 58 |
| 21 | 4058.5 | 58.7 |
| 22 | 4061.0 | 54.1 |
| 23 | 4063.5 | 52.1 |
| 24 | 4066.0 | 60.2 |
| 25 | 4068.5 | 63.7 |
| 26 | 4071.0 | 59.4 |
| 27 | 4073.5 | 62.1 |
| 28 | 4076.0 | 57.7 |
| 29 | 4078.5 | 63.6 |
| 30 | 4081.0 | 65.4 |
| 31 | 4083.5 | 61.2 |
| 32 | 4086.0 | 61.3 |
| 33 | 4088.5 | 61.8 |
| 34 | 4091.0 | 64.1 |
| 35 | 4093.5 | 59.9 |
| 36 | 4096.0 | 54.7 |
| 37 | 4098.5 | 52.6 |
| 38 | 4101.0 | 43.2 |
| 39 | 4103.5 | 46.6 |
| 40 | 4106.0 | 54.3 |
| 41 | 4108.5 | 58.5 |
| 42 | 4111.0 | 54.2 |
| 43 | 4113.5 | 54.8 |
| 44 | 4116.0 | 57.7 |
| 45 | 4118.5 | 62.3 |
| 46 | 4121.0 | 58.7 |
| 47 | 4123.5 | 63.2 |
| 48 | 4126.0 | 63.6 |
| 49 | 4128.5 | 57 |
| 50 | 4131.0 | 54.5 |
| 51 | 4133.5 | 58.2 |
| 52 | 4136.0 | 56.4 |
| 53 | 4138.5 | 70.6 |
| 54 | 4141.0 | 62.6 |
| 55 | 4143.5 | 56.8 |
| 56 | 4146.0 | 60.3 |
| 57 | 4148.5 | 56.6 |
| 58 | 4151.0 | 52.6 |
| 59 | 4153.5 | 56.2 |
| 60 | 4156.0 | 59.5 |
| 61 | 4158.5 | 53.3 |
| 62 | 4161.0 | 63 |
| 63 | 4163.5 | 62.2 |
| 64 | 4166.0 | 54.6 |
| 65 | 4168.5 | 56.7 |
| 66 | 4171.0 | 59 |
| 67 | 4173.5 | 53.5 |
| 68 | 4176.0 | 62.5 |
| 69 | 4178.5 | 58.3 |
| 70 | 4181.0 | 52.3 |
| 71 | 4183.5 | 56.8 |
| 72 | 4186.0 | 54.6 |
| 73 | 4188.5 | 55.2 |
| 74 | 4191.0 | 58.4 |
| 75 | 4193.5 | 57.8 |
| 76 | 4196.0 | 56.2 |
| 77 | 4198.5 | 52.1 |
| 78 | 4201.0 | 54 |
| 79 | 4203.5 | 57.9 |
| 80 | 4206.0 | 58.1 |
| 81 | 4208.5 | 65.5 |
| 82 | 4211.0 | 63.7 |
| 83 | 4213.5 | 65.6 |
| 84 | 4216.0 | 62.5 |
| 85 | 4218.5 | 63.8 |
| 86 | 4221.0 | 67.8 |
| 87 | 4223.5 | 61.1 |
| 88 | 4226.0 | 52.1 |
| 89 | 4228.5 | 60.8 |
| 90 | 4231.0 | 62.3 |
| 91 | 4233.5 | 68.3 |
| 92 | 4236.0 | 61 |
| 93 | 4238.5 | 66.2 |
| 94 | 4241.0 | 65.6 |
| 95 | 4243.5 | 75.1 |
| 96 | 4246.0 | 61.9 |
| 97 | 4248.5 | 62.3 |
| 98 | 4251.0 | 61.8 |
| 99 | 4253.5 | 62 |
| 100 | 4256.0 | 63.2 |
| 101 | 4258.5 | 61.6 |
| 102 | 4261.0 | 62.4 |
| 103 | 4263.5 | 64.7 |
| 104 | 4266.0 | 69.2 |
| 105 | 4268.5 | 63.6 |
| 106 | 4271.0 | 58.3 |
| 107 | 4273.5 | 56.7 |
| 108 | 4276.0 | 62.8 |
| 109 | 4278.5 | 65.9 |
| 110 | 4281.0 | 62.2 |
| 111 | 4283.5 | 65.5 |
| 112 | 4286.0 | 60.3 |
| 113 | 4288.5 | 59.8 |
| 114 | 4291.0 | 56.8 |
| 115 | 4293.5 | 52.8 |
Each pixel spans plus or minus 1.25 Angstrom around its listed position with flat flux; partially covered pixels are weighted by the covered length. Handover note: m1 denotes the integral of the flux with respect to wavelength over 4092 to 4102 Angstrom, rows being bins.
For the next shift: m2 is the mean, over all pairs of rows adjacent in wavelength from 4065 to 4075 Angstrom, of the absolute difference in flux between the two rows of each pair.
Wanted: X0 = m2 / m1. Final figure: 0.007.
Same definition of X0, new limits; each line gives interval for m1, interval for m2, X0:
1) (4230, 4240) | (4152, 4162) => 0.010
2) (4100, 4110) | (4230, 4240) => 0.012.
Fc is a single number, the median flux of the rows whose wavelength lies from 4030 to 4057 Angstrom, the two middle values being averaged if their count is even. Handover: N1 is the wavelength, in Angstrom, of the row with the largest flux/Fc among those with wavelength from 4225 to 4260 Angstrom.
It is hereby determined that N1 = 4243.5 Angstrom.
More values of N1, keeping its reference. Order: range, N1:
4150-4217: 4213.5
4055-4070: 4068.5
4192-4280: 4243.5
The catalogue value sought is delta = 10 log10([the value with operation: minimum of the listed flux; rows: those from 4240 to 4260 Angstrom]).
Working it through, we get 17.9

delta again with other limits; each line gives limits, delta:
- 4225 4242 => 17.2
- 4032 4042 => 17.7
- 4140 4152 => 17.2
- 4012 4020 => 17.6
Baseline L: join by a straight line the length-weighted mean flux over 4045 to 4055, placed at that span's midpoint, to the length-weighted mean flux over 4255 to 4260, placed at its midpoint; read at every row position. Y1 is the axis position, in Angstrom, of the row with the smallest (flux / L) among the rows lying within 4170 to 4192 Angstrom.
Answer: 4181.0 Angstrom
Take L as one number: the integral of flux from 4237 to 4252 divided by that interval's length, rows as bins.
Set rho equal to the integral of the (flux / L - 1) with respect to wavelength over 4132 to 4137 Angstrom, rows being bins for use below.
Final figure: -0.6 Angstrom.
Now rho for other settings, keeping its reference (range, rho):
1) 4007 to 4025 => -0.8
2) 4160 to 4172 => -1.2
